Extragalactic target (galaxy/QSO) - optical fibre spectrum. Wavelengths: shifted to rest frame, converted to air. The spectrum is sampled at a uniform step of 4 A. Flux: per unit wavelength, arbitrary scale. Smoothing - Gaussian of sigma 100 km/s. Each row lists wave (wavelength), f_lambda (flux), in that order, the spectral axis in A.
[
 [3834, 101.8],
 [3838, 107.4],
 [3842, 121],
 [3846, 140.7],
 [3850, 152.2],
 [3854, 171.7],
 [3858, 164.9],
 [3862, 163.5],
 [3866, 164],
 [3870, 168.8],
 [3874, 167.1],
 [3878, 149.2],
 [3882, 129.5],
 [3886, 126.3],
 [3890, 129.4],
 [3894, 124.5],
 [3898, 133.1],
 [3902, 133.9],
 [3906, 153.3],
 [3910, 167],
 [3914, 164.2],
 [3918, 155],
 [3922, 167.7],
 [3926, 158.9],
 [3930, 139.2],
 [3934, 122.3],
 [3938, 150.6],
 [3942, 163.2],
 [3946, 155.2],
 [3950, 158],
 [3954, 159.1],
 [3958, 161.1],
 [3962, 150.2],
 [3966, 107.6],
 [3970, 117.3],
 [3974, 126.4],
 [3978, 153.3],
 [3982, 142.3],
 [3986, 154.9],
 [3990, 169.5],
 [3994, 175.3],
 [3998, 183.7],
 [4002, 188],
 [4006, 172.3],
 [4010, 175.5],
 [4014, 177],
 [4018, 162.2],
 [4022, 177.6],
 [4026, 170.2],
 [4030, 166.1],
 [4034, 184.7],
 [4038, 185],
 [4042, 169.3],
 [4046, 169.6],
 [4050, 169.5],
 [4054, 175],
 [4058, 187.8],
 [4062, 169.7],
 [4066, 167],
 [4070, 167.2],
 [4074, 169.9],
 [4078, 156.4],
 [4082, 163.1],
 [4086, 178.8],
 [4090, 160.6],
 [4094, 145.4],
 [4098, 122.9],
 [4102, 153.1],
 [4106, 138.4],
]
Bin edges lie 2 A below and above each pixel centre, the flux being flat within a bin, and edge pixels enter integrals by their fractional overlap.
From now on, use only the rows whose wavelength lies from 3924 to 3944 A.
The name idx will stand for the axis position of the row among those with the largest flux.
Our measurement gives 3942 A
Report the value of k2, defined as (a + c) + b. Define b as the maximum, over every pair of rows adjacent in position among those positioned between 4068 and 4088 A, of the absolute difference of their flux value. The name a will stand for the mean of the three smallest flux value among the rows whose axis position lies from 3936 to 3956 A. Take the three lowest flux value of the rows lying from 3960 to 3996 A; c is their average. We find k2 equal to 287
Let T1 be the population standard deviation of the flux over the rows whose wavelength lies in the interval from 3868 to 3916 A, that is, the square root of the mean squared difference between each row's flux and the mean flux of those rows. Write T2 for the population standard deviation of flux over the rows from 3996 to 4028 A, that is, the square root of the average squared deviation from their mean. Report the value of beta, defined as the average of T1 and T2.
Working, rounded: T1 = 17.1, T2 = 7.5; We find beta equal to 12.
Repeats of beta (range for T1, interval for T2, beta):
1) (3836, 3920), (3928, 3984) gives 18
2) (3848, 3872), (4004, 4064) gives 7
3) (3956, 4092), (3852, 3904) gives 18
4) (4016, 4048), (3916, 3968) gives 12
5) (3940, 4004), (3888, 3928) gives 19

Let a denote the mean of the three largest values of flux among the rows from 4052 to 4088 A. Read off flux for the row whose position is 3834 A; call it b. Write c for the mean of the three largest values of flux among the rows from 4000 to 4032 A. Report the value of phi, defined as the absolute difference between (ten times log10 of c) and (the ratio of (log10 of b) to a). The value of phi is 22.6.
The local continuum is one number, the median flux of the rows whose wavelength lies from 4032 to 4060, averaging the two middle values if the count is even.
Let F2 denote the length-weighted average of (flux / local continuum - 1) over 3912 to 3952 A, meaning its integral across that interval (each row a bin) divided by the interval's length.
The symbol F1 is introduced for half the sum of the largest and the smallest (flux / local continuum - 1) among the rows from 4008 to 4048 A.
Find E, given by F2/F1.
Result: 15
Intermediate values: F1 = -0.01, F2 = -0.12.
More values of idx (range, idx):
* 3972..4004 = 4002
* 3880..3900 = 3898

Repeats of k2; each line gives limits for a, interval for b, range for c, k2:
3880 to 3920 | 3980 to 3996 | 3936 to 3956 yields 296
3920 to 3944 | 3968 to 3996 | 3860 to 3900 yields 291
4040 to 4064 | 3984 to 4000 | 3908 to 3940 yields 321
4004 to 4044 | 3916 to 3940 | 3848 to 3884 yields 338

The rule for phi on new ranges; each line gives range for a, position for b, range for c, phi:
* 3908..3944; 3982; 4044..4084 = 22.5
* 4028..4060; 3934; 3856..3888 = 22.2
